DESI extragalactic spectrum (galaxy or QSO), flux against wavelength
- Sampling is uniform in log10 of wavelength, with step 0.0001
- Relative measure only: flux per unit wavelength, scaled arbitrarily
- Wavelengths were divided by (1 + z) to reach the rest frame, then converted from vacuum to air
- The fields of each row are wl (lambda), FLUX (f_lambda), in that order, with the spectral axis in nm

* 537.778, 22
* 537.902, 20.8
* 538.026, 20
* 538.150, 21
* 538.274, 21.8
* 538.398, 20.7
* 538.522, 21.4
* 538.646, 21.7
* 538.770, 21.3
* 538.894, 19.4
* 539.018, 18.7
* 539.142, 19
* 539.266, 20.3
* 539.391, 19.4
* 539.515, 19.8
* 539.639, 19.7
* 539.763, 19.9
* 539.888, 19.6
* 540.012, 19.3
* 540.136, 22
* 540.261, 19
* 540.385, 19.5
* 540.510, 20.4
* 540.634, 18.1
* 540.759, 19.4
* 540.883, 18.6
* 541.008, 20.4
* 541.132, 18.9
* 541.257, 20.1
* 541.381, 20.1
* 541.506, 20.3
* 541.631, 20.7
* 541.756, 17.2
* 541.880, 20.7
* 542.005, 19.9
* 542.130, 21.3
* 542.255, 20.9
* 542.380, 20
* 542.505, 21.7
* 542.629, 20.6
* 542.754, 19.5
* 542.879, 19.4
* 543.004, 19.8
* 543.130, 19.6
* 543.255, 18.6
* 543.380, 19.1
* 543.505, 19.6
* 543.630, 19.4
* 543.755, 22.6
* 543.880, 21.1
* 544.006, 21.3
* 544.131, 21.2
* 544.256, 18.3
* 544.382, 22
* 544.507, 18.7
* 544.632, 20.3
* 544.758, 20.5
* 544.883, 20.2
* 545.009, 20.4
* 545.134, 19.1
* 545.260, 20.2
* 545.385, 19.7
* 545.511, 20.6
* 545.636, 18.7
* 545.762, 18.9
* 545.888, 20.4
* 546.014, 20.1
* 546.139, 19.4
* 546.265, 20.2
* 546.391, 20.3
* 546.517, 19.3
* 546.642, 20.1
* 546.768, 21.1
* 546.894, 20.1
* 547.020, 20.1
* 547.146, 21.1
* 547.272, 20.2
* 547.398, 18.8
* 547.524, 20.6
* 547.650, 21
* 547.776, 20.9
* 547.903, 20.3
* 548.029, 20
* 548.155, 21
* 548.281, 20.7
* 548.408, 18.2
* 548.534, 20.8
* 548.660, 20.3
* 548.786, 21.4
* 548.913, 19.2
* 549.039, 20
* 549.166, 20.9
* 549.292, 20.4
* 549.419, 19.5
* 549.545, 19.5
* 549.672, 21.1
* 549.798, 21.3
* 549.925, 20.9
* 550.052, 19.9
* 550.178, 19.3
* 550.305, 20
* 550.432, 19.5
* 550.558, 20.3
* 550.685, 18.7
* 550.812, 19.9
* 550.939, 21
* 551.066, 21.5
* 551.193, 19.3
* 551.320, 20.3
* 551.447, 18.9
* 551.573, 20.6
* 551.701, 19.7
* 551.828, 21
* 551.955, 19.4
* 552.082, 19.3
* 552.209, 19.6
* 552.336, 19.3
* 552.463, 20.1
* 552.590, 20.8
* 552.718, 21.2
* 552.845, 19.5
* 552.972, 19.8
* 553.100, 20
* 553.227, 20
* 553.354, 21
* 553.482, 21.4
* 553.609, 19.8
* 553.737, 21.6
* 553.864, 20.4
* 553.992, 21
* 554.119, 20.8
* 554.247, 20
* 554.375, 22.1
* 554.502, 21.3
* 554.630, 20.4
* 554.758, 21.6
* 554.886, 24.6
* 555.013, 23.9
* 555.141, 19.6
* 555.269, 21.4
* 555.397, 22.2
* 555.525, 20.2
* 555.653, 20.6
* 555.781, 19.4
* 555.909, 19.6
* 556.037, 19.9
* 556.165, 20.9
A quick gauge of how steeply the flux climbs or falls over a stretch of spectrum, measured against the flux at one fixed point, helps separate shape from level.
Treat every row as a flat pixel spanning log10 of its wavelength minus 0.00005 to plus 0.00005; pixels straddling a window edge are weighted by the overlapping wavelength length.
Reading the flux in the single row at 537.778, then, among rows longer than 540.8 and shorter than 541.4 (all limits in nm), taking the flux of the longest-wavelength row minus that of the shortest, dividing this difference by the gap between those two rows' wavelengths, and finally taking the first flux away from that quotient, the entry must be -19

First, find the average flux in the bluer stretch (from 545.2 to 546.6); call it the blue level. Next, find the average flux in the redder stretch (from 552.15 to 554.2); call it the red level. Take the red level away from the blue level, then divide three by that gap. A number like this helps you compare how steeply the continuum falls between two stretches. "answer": -5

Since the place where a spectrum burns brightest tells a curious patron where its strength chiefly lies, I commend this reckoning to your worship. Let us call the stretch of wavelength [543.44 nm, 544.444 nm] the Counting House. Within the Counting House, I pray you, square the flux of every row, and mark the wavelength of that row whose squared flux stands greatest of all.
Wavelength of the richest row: 543.755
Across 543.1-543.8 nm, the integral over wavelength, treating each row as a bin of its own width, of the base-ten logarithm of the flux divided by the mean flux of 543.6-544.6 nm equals -0.013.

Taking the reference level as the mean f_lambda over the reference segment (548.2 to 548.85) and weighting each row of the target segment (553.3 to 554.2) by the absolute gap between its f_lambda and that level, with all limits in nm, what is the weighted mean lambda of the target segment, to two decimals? 553.69 nm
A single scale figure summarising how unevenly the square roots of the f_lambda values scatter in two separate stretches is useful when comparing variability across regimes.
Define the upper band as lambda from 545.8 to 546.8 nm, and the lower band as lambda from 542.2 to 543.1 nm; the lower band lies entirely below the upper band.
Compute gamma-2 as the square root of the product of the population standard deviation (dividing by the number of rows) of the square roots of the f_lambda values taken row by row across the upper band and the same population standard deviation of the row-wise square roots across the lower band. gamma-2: 0.071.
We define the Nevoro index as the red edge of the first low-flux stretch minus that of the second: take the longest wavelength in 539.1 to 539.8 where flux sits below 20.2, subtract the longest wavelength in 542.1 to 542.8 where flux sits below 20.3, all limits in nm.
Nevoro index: -2.99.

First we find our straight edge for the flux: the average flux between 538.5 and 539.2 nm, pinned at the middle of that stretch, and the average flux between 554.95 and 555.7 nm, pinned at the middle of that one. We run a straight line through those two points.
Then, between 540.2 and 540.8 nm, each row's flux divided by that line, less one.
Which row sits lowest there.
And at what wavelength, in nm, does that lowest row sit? 540.634 nm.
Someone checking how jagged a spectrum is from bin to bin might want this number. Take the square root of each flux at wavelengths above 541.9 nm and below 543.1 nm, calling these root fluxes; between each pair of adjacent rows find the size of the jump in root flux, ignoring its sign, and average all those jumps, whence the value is 0.098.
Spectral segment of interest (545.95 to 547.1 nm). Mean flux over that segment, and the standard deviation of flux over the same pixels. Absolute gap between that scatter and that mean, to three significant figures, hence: 19.6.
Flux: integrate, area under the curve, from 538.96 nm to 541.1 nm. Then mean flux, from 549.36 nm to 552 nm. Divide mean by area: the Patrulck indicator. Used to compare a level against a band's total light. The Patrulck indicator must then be 0.5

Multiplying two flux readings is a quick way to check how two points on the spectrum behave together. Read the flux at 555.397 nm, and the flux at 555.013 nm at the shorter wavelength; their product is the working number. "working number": 531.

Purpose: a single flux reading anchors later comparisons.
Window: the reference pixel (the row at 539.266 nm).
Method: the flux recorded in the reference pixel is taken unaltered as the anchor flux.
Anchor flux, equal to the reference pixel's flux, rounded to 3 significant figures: 20.3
